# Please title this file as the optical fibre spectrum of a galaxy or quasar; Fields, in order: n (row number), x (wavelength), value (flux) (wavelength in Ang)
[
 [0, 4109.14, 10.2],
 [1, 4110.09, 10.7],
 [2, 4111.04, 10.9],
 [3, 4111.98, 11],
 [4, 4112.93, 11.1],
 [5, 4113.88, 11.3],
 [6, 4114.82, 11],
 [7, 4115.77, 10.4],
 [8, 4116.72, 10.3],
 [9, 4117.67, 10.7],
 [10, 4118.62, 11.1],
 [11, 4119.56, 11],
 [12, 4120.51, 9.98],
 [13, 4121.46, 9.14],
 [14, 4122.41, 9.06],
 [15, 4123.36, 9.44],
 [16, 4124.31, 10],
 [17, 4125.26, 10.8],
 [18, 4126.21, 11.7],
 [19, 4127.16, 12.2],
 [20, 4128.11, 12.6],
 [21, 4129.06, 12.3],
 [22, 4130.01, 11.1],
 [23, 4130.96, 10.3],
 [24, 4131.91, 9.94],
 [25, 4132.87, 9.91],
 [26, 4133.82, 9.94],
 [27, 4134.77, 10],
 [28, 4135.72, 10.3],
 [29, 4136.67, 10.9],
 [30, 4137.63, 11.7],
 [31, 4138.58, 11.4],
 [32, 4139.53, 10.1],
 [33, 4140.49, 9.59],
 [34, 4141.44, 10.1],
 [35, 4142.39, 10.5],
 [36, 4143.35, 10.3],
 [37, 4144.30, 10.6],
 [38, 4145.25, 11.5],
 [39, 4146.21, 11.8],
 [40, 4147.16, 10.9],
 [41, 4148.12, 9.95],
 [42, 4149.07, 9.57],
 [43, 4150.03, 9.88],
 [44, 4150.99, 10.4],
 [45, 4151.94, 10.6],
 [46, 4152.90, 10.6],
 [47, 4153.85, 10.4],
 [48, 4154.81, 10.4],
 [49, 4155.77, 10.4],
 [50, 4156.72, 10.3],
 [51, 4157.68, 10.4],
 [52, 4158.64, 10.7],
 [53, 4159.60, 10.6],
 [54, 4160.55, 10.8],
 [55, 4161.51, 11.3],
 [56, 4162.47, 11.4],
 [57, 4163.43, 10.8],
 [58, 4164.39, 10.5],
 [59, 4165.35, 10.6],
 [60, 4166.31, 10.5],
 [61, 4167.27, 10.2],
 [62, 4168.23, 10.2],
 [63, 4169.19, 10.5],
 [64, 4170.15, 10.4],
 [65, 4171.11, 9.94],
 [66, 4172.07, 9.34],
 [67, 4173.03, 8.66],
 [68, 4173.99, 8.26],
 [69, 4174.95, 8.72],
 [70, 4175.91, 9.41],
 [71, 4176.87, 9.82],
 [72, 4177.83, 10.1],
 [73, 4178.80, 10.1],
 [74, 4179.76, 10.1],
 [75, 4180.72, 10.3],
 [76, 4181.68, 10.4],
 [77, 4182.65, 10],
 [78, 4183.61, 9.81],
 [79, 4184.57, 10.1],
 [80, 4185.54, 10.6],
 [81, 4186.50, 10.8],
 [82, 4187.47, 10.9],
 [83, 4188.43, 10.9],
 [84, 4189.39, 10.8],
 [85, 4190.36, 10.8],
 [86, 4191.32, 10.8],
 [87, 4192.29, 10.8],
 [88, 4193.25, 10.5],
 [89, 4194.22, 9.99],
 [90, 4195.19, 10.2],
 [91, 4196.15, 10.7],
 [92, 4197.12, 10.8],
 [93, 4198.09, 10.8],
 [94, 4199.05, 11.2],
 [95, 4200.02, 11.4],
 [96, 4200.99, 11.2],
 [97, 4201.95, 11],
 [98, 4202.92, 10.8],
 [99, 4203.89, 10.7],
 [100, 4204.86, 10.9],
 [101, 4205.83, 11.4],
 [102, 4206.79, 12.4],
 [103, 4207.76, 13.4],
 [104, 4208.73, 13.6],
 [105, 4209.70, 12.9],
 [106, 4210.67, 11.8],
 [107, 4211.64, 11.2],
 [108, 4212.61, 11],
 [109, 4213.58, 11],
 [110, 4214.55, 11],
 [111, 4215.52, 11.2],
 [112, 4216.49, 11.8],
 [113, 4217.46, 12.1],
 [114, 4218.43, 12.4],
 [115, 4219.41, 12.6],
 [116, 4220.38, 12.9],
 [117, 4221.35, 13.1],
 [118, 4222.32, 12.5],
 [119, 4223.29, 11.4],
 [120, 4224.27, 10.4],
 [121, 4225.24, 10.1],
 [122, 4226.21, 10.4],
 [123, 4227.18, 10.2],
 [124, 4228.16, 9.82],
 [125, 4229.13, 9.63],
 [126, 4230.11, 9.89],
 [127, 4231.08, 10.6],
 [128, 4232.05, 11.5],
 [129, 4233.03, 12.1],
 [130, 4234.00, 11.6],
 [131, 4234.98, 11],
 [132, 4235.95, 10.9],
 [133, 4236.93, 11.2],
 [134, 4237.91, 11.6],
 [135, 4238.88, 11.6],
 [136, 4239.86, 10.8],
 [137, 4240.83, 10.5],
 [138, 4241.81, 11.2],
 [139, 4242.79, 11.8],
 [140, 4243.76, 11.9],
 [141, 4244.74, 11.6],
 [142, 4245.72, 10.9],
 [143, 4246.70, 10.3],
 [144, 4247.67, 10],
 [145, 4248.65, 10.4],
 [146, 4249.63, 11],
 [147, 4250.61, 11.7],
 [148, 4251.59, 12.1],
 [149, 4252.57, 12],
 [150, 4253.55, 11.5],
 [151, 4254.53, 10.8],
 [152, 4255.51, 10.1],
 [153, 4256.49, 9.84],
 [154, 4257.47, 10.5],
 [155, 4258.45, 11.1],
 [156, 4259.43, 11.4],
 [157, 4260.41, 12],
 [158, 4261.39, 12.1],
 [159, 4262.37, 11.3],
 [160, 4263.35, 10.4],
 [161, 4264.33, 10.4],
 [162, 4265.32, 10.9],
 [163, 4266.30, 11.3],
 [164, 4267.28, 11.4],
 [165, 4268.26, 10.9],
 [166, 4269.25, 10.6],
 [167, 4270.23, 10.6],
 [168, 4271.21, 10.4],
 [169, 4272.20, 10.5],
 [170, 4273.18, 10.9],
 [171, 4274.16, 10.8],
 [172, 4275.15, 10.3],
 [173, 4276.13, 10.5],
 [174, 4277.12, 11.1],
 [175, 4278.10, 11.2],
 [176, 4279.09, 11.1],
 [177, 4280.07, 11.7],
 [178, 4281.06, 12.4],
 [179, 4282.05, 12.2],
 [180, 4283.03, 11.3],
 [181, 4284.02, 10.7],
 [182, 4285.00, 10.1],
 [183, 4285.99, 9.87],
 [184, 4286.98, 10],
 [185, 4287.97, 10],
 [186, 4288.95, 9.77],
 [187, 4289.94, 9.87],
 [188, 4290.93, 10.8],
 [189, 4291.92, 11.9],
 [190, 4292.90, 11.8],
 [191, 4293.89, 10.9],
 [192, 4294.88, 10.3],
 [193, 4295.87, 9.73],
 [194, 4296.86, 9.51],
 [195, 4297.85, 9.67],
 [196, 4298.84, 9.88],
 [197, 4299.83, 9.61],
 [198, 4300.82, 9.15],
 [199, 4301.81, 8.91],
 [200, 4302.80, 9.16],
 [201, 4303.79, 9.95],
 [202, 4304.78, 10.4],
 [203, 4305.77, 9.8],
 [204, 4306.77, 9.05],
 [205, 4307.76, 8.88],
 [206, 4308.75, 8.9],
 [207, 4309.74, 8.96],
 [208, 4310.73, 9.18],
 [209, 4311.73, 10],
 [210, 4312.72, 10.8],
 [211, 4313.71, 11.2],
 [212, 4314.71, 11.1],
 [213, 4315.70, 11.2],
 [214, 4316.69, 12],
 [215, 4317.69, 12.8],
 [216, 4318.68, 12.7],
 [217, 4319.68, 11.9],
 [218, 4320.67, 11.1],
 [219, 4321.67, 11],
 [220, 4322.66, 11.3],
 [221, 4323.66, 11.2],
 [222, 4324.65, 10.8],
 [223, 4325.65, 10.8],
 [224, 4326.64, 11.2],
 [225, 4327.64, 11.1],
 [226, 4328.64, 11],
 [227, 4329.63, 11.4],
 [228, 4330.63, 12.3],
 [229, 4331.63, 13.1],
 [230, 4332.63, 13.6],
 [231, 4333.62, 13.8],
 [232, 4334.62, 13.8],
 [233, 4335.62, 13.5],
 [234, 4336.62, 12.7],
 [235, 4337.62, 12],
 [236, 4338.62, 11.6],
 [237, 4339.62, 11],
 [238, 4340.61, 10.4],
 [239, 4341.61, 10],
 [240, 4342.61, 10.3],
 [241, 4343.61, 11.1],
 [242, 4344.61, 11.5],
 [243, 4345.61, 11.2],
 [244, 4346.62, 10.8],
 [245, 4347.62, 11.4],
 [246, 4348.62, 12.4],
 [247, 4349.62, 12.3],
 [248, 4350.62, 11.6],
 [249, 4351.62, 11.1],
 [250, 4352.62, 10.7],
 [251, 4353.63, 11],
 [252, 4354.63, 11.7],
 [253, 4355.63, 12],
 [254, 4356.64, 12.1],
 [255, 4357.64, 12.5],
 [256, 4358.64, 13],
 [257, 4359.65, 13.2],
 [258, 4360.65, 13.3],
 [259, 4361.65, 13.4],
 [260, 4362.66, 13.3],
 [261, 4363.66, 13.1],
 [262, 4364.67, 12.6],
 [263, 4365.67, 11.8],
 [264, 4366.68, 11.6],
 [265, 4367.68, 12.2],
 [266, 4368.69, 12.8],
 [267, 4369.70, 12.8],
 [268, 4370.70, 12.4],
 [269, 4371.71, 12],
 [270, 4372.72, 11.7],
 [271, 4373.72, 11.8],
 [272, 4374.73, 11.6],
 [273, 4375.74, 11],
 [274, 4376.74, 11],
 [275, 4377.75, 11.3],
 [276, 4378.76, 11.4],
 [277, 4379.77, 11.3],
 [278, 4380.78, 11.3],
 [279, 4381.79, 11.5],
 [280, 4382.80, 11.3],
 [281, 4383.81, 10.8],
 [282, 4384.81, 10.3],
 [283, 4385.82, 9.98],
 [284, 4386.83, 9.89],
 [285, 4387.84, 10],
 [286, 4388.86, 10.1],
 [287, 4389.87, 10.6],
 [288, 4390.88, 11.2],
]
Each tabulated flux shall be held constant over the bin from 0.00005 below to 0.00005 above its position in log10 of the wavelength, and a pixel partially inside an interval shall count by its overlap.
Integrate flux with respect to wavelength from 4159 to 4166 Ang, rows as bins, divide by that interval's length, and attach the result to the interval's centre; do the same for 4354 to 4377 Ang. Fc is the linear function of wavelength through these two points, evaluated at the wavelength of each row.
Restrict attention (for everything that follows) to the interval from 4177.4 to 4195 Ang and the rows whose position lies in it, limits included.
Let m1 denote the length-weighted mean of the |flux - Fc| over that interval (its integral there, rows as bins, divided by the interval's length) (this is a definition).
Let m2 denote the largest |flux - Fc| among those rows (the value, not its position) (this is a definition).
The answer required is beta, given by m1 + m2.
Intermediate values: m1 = 0.6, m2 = 1.2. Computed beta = 2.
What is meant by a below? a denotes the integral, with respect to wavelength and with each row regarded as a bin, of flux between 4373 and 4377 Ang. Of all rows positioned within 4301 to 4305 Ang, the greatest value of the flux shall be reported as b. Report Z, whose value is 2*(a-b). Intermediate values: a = 46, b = 10.4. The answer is 71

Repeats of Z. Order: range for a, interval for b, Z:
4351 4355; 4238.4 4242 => 66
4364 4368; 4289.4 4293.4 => 73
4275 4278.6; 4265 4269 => 55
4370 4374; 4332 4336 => 69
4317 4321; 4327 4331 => 73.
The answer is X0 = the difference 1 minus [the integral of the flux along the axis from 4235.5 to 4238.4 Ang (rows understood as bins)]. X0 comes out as -32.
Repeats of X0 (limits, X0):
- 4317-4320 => -36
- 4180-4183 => -30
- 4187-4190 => -32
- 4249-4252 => -34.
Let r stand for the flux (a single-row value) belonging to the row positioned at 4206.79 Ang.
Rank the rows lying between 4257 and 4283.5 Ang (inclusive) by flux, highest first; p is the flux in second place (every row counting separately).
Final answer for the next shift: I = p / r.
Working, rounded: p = 12.2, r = 12.4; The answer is 0.98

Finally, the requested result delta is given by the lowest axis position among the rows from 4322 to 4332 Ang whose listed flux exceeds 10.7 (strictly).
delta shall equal 4322.66 Ang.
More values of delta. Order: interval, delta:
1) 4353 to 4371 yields 4353.63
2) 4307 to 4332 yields 4312.72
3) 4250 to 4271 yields 4250.61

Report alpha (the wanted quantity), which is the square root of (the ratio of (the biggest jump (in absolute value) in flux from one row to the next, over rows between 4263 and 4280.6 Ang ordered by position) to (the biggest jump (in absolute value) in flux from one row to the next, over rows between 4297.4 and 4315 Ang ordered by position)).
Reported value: 0.86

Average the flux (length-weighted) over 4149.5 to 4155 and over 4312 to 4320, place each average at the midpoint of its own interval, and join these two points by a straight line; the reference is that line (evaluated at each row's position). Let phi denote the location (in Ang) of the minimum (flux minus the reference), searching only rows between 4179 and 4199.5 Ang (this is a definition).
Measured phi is 4183.61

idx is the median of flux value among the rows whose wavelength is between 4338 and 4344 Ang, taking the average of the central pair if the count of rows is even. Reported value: 10.7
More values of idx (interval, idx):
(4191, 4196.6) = 10.6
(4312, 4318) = 11.2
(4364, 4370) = 12.4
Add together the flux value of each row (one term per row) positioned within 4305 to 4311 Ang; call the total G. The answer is 54.8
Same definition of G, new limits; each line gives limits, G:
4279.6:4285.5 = 68.4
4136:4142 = 63.8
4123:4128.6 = 66.7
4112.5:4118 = 64.8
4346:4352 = 69.6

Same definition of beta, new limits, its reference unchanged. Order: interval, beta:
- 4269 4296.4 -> 3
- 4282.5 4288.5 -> 3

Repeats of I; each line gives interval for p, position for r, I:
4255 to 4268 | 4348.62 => 0.97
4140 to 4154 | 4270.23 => 1.08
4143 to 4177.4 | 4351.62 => 1.04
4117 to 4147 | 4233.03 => 1.02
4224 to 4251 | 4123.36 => 1.26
